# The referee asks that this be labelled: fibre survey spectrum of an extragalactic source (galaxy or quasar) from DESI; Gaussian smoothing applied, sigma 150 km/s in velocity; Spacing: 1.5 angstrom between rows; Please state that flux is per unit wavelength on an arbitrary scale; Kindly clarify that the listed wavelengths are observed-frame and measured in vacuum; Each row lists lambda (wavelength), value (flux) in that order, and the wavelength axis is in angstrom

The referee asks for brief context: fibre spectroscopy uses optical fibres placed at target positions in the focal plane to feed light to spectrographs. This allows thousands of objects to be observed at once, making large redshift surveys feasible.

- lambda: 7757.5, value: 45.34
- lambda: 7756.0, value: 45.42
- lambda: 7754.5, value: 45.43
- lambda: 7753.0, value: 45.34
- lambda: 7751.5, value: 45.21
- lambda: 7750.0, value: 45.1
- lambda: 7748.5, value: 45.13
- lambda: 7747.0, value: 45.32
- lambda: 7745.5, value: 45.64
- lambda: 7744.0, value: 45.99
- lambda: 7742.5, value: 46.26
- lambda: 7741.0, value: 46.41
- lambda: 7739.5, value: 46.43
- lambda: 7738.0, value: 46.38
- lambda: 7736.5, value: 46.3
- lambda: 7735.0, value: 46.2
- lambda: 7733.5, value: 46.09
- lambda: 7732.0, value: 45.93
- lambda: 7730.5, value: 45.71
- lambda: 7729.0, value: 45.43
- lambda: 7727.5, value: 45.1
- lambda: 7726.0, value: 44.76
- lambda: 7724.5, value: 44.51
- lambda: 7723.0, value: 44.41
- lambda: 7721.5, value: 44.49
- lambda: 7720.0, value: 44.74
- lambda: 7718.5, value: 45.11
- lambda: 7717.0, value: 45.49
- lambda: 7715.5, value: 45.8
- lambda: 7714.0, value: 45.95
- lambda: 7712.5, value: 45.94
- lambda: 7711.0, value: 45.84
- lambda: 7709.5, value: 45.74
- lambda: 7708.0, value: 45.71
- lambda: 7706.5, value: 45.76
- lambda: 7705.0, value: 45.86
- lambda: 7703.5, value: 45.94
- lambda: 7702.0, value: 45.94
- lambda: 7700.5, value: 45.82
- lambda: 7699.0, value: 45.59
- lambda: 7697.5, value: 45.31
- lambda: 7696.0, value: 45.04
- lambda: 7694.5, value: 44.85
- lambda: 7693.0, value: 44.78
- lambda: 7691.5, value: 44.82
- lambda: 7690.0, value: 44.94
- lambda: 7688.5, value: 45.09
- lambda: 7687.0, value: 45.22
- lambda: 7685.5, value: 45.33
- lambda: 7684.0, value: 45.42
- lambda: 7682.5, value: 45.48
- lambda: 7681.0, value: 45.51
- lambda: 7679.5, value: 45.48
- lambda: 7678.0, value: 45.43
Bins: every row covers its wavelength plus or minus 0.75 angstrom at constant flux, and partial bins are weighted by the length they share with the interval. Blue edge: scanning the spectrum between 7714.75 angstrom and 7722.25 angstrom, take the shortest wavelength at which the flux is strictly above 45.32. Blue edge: 7715.5 angstrom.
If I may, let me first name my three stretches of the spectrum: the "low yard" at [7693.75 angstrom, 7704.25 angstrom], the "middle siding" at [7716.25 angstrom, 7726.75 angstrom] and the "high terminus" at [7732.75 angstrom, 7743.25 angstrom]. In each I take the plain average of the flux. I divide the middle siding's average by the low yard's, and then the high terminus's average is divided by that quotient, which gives 47.0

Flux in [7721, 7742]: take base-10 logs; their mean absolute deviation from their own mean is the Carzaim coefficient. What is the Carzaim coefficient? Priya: 0.0065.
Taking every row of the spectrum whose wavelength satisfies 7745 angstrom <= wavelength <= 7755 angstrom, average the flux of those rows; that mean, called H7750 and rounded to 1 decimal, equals 45.3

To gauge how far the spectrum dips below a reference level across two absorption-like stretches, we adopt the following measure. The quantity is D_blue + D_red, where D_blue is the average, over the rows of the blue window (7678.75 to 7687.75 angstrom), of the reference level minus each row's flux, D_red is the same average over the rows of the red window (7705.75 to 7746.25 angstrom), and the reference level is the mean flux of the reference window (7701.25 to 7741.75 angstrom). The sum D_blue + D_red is 0.2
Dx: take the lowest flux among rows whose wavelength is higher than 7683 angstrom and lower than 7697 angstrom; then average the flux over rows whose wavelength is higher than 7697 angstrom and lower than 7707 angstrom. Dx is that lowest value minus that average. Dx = -1.0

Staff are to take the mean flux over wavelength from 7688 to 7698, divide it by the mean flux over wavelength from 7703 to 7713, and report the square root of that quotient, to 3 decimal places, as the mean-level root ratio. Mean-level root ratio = 0.991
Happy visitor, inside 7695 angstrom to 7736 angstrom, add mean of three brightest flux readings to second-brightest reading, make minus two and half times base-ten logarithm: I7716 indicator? -4.91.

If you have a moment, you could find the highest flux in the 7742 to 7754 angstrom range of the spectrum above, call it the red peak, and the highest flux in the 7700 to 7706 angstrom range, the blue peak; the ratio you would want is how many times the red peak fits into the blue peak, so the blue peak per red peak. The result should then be 0.99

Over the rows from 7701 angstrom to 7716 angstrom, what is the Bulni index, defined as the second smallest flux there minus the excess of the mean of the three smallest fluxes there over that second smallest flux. 45.7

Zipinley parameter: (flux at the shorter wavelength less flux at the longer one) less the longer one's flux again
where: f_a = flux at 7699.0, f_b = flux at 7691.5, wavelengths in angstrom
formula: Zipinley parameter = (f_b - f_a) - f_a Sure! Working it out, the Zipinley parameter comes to -46.4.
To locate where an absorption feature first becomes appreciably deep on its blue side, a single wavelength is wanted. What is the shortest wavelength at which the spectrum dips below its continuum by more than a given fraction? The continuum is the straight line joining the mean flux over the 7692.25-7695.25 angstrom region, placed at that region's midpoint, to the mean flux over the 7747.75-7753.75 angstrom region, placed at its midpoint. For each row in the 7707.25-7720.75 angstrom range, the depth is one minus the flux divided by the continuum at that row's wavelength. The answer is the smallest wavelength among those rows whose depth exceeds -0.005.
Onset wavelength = 7718.5 angstrom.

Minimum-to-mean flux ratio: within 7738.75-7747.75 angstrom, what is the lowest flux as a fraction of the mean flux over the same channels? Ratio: 0.985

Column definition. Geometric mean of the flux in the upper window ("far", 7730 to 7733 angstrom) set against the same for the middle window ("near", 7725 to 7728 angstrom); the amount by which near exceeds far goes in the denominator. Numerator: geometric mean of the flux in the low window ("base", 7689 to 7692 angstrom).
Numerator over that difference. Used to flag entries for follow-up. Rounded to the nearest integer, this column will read -50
